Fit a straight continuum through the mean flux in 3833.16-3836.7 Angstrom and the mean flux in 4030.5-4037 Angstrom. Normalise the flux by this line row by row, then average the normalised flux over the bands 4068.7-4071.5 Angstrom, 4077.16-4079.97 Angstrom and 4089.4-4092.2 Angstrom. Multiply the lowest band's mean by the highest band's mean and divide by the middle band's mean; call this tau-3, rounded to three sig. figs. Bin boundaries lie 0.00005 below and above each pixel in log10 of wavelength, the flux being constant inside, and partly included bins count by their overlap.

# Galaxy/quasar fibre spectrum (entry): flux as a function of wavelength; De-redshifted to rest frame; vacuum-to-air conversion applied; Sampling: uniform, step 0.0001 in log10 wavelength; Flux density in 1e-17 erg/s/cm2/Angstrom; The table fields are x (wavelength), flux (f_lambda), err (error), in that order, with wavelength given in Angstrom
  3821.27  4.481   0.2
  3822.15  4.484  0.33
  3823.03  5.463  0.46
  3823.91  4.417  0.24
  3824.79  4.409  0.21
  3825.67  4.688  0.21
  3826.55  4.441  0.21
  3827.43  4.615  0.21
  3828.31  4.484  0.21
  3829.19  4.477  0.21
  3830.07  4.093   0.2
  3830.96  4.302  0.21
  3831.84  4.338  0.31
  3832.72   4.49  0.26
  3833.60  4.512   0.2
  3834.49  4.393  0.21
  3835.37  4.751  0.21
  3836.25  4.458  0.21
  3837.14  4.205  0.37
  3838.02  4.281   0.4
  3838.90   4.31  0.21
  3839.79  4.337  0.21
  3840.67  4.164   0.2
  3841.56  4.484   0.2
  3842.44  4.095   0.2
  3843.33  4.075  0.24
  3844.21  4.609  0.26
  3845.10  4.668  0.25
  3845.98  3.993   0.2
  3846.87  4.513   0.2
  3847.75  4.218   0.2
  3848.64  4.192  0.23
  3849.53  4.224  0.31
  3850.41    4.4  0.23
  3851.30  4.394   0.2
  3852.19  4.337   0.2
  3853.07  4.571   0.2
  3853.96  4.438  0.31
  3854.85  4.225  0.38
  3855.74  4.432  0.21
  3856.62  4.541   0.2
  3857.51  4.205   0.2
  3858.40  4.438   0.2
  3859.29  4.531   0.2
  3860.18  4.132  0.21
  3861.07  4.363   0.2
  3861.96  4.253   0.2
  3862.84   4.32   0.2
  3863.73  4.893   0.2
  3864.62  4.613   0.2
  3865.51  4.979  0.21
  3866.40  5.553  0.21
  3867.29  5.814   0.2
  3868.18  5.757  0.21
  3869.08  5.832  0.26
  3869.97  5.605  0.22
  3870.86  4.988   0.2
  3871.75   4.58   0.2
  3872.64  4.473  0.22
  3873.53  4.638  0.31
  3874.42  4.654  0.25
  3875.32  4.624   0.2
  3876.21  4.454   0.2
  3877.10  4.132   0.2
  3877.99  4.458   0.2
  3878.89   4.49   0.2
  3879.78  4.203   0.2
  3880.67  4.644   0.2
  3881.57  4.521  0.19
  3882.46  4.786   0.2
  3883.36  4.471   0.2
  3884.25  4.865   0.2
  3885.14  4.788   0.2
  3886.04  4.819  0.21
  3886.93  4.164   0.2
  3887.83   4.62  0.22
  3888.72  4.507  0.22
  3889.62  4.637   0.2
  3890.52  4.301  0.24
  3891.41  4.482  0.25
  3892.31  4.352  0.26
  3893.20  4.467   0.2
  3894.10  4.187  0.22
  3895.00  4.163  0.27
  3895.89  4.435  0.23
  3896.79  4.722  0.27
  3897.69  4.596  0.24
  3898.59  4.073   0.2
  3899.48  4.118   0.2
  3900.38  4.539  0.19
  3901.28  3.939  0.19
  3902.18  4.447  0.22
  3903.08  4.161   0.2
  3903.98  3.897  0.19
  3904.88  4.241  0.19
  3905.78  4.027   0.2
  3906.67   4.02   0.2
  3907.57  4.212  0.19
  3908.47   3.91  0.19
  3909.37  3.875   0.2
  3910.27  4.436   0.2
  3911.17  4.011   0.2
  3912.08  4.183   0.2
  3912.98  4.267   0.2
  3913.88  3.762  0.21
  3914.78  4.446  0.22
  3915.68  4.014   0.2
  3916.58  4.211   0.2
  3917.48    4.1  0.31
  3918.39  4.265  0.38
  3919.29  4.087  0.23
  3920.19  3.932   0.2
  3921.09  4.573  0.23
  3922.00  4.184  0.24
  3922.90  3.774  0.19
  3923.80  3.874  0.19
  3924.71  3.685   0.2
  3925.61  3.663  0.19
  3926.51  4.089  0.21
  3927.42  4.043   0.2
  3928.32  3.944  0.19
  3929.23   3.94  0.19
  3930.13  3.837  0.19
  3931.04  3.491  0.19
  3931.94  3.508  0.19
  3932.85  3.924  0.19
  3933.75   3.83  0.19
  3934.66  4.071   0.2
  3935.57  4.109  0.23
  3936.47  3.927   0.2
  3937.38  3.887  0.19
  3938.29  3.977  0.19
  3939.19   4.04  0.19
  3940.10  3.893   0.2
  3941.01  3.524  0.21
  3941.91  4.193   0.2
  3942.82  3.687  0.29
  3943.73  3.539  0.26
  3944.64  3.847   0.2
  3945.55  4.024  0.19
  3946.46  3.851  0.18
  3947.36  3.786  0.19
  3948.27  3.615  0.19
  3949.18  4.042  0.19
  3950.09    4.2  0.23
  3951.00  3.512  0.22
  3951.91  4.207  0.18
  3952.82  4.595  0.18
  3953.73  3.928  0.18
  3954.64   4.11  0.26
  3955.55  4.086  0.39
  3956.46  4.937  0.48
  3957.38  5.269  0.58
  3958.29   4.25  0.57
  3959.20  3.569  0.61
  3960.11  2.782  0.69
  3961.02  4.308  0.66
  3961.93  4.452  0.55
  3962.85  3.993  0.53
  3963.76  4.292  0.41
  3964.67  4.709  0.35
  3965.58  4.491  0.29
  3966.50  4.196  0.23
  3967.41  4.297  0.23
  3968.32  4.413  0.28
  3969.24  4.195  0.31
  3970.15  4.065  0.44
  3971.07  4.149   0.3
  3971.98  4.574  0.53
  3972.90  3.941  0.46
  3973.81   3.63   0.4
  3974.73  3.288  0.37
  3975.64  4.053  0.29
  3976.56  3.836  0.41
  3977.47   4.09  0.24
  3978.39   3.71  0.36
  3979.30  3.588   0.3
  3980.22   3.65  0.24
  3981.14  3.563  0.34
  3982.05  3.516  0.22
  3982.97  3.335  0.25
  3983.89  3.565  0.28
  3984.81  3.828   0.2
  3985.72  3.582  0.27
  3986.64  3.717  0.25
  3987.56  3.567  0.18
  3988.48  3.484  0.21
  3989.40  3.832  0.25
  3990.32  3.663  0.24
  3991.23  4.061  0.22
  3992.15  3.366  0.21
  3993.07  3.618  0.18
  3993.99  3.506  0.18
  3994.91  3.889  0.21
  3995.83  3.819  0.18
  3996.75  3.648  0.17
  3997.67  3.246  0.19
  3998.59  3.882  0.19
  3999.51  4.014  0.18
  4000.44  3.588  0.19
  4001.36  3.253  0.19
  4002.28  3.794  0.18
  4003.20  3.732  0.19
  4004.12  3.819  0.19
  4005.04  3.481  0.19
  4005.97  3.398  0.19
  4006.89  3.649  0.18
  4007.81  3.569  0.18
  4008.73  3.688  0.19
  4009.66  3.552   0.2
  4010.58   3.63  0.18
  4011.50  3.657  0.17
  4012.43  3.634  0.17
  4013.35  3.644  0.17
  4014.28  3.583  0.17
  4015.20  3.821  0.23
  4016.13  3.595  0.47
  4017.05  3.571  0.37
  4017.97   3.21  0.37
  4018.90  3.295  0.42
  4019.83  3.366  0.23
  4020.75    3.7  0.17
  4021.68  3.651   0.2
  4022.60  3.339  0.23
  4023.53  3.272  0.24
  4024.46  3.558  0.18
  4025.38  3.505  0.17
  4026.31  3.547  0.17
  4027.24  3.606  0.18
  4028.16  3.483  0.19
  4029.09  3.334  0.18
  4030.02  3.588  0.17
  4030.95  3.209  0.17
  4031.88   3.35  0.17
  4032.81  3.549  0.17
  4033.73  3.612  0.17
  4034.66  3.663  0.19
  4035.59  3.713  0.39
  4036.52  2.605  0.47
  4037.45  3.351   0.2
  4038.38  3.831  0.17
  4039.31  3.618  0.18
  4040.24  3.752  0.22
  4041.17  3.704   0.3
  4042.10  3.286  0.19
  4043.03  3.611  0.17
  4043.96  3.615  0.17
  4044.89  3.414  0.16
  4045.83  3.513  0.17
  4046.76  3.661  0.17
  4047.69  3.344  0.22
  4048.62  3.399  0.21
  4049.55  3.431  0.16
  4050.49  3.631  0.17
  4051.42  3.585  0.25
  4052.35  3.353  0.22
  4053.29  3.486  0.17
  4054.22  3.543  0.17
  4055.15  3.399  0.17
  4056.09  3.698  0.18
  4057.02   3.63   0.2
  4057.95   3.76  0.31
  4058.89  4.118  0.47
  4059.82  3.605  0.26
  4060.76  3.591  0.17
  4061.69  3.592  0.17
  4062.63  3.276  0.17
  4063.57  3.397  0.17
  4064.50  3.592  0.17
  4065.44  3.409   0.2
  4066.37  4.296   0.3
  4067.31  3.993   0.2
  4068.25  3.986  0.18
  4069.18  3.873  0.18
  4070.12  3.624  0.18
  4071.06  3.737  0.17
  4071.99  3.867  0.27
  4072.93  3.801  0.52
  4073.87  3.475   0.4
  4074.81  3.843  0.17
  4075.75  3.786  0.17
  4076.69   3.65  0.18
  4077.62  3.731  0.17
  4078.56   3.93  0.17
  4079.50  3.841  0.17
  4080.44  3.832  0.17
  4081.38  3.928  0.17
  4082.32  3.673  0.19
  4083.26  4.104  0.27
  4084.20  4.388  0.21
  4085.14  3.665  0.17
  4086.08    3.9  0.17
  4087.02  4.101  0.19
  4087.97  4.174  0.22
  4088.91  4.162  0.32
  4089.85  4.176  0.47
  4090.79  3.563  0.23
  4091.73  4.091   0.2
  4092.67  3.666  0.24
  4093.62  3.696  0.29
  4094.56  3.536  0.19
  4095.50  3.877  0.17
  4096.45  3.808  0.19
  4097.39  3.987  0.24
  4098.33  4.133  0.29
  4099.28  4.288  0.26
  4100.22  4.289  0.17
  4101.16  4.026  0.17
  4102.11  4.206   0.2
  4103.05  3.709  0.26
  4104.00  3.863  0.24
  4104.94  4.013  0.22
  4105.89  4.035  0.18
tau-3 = 1.24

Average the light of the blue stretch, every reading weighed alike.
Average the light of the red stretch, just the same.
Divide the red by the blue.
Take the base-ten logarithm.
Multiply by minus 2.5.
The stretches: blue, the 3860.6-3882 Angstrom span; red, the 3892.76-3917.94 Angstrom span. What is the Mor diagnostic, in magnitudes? 0.14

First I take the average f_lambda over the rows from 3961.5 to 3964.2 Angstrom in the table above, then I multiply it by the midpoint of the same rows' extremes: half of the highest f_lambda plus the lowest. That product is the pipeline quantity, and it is 17.9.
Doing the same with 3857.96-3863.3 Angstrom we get 18.8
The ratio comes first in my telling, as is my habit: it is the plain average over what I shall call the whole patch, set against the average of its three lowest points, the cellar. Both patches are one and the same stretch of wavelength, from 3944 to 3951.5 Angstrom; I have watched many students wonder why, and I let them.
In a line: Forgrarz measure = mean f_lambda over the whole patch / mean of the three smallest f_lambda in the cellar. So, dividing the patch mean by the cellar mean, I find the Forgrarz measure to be 1.06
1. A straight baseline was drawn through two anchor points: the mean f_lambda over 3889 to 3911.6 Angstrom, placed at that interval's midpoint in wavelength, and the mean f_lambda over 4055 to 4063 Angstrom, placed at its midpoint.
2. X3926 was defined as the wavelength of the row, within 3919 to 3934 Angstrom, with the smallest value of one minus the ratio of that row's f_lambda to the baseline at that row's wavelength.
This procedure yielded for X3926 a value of 3921.09 Angstrom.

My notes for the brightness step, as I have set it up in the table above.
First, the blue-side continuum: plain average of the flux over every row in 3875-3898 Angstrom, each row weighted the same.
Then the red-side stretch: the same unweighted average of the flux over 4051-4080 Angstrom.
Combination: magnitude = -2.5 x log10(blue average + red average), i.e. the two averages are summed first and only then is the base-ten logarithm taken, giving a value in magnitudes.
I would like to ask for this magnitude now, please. -2.28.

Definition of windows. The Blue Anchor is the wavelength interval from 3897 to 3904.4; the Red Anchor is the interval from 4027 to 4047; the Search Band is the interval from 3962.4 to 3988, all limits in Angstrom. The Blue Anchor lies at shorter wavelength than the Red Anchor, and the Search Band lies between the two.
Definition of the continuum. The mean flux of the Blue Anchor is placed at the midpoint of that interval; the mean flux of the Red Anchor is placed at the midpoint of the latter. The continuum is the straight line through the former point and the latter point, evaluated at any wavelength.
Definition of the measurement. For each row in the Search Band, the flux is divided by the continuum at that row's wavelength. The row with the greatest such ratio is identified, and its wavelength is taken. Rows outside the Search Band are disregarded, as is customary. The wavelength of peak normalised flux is 3964.67 Angstrom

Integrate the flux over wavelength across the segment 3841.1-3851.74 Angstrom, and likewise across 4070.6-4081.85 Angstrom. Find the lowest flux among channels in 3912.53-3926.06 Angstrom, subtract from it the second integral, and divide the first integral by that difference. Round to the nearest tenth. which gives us -1.2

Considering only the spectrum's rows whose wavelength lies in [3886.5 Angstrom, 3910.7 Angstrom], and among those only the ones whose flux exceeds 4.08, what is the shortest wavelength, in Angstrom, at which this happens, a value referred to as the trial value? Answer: 3886.93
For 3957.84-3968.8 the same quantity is 3958.29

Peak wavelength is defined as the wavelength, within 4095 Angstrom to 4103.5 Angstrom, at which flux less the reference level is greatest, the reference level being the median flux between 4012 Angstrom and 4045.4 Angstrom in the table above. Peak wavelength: 4100.22 Angstrom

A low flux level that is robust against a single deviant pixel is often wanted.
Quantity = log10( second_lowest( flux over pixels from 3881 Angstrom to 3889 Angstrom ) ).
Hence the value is 0.65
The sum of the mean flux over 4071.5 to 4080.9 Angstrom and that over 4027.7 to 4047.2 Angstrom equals 7.3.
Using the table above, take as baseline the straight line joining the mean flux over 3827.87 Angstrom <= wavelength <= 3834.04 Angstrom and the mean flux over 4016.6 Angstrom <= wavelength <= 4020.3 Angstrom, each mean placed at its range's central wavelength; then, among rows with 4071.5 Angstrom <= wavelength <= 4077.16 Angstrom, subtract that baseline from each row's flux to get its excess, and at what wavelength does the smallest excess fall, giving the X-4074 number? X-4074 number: 4073.87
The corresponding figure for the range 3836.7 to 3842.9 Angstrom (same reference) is 3842.44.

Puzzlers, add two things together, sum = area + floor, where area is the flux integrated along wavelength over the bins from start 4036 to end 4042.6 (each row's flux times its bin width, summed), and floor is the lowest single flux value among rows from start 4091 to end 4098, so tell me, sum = 26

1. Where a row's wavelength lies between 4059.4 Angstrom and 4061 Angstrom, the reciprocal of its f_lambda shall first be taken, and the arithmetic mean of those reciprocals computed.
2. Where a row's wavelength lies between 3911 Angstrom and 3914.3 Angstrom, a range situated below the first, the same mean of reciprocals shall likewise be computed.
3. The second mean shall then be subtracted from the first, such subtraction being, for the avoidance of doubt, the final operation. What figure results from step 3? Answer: 0.031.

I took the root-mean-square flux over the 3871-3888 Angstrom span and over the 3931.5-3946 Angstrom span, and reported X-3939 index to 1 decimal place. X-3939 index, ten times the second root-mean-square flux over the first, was 8.5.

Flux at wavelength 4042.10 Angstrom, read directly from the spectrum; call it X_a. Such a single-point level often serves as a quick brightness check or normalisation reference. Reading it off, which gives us 3.286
